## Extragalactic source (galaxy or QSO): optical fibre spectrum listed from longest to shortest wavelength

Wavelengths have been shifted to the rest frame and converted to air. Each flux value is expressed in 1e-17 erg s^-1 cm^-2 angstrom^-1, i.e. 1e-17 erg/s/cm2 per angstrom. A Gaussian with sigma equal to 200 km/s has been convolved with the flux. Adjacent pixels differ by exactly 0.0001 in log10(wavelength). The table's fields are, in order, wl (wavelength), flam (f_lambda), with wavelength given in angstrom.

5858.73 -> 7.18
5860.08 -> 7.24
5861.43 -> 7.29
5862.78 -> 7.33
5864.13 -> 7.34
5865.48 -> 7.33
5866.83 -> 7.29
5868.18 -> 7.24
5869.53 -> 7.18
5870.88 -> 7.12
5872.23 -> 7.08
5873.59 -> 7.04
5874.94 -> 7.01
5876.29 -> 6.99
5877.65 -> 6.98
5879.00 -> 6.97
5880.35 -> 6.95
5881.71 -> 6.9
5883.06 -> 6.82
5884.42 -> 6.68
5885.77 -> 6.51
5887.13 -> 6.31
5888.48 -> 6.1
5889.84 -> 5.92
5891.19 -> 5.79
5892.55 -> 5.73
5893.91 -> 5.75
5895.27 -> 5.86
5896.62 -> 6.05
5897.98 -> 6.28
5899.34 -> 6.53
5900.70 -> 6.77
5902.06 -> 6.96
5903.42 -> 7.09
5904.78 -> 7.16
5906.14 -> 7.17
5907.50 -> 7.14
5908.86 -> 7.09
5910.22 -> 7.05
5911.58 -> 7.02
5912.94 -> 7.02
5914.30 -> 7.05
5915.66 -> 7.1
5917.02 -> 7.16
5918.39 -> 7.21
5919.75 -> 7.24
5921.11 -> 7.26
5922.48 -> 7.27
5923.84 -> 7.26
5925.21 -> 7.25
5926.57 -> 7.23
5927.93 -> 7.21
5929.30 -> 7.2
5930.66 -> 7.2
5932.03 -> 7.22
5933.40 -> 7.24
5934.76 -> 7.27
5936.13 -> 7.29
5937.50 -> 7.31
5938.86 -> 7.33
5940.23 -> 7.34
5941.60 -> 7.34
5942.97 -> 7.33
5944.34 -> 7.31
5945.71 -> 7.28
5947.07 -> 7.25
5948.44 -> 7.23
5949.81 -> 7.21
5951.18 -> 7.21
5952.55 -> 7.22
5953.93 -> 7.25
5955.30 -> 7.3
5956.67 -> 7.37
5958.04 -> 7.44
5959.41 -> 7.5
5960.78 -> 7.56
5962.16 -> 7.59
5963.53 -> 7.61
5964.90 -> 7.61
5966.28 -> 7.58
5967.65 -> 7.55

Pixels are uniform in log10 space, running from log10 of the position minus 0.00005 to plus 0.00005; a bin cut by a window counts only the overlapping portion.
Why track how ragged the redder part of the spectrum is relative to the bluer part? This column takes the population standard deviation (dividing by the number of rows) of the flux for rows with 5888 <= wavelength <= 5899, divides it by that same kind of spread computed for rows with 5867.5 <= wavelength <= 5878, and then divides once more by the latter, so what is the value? 23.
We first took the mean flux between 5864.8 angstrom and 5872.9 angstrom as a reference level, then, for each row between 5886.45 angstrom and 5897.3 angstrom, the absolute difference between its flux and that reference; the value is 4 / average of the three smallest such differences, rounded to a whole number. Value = 4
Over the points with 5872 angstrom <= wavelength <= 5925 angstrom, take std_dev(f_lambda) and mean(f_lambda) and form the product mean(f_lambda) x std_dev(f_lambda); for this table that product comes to 3.3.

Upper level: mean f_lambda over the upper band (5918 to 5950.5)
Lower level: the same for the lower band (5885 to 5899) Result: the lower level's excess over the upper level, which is -1.2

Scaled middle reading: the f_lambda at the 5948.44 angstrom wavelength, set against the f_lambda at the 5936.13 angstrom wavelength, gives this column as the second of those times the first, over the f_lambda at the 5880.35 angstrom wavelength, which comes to 7.6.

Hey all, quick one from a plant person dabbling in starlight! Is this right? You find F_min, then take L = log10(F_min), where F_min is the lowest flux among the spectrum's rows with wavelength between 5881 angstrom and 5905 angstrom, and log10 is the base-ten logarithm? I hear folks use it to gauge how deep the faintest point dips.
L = 0.758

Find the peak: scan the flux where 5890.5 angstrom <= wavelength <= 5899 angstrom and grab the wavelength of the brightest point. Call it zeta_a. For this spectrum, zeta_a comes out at 5897.98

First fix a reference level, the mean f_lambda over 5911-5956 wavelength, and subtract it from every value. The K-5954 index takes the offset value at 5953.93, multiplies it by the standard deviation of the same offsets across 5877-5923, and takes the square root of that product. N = 0.10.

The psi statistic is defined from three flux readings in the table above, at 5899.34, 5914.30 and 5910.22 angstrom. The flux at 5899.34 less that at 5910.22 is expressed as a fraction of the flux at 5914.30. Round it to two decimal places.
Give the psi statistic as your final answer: -0.07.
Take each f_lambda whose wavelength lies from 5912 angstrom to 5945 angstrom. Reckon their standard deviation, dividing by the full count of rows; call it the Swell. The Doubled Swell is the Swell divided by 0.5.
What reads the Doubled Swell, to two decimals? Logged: 0.17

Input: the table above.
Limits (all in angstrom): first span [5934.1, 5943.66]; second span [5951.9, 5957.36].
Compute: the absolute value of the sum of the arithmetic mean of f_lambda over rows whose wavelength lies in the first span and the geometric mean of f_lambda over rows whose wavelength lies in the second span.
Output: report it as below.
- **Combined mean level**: 14.6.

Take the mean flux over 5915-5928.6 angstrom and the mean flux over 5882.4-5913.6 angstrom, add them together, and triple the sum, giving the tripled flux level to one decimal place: 41.3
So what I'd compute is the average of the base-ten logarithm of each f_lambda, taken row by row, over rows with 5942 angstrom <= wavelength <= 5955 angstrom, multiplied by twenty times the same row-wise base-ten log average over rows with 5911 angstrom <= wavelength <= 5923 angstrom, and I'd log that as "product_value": 14.7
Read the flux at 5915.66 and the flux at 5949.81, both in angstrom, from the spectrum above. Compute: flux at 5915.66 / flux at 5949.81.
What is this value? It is 0.98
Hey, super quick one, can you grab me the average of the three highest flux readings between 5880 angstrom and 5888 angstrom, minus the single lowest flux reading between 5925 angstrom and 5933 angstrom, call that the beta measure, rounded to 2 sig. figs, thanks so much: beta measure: -0.31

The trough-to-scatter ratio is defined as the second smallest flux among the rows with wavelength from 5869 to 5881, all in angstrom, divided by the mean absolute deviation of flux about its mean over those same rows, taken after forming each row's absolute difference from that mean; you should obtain 113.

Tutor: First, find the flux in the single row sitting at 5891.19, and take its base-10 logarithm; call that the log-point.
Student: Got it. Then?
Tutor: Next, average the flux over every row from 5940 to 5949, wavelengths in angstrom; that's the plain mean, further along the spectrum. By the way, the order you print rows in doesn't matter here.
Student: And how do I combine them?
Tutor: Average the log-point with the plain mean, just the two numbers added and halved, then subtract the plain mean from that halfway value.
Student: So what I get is -3.27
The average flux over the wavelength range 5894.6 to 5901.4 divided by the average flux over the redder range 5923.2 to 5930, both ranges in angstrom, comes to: 0.87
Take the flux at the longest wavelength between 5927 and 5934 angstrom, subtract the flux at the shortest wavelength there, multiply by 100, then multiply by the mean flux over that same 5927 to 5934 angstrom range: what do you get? 22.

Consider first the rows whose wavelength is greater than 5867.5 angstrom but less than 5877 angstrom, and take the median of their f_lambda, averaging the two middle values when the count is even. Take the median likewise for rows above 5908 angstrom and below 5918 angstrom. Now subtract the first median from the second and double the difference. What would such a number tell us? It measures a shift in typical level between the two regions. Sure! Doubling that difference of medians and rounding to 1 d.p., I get -0.1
